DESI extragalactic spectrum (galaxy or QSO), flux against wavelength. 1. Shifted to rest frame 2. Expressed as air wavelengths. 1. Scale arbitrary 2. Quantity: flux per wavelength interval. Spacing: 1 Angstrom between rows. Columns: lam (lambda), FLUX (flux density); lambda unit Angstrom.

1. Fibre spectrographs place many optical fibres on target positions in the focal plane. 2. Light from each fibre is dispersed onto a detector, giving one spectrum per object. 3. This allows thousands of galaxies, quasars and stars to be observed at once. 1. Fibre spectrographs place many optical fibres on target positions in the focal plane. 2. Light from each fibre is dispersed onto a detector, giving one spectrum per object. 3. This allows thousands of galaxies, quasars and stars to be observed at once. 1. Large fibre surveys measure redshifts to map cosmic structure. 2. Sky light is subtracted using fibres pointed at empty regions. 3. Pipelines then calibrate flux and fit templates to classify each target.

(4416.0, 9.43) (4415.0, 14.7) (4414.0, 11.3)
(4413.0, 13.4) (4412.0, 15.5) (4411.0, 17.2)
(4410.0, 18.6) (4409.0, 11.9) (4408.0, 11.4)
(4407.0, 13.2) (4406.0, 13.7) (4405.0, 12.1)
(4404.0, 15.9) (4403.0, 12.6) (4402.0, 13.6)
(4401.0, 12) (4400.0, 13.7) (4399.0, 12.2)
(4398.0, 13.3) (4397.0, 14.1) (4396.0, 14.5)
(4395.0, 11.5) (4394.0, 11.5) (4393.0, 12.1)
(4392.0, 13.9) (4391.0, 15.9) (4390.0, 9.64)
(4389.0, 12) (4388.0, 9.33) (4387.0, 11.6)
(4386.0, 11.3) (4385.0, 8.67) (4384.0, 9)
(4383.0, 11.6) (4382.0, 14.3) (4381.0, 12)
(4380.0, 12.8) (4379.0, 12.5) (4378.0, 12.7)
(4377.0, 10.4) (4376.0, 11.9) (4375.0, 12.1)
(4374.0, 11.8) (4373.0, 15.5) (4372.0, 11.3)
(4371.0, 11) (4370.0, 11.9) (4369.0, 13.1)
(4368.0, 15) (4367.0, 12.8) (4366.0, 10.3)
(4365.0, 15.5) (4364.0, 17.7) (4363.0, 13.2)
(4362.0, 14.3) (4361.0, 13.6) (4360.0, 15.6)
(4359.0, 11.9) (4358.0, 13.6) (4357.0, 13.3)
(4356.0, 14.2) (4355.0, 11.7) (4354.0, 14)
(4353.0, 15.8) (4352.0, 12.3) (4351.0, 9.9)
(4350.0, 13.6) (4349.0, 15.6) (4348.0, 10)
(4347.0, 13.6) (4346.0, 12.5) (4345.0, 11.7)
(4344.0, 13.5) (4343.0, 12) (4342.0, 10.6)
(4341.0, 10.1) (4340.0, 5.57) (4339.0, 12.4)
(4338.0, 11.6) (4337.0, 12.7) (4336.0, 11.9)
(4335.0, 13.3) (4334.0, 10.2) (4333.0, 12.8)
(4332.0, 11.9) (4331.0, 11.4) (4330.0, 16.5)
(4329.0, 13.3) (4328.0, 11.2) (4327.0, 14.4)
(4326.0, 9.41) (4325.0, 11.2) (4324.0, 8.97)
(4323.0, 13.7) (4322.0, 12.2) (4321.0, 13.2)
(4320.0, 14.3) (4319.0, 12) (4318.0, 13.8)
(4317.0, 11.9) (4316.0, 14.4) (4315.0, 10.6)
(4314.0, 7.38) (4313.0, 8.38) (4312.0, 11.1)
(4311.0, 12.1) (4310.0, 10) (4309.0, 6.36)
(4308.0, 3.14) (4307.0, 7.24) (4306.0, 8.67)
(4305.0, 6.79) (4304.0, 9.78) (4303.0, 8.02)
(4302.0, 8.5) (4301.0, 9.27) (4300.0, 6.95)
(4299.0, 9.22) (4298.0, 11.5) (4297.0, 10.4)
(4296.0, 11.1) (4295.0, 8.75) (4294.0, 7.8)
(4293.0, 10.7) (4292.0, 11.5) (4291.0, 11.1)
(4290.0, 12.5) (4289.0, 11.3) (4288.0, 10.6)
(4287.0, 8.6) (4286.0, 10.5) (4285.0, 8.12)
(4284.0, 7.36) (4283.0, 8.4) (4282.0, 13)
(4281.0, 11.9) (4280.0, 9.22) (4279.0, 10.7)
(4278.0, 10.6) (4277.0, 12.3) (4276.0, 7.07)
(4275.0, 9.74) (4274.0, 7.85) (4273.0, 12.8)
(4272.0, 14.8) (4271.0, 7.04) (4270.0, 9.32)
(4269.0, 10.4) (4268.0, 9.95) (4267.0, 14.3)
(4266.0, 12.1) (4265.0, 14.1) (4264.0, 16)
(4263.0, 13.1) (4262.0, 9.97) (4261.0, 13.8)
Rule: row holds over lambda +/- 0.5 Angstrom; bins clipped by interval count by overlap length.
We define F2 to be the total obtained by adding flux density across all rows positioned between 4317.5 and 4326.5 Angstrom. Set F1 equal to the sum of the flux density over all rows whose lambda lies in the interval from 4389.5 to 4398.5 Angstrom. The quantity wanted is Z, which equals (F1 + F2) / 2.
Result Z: 113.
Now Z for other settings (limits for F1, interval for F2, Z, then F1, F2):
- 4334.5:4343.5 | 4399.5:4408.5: 109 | 100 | 118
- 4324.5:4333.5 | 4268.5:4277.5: 102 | 112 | 91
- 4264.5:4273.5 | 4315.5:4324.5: 110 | 105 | 114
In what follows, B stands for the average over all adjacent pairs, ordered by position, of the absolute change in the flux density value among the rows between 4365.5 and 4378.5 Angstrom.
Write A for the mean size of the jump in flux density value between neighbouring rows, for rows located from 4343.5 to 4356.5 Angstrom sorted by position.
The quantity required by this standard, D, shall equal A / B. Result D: 1.5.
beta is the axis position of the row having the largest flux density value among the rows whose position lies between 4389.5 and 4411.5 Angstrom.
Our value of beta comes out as 4410.0 Angstrom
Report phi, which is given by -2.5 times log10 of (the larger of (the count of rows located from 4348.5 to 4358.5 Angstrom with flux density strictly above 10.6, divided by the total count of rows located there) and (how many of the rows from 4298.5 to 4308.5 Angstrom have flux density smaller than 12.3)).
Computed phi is -2.5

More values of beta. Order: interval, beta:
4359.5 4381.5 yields 4364.0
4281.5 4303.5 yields 4282.0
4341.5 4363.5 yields 4353.0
